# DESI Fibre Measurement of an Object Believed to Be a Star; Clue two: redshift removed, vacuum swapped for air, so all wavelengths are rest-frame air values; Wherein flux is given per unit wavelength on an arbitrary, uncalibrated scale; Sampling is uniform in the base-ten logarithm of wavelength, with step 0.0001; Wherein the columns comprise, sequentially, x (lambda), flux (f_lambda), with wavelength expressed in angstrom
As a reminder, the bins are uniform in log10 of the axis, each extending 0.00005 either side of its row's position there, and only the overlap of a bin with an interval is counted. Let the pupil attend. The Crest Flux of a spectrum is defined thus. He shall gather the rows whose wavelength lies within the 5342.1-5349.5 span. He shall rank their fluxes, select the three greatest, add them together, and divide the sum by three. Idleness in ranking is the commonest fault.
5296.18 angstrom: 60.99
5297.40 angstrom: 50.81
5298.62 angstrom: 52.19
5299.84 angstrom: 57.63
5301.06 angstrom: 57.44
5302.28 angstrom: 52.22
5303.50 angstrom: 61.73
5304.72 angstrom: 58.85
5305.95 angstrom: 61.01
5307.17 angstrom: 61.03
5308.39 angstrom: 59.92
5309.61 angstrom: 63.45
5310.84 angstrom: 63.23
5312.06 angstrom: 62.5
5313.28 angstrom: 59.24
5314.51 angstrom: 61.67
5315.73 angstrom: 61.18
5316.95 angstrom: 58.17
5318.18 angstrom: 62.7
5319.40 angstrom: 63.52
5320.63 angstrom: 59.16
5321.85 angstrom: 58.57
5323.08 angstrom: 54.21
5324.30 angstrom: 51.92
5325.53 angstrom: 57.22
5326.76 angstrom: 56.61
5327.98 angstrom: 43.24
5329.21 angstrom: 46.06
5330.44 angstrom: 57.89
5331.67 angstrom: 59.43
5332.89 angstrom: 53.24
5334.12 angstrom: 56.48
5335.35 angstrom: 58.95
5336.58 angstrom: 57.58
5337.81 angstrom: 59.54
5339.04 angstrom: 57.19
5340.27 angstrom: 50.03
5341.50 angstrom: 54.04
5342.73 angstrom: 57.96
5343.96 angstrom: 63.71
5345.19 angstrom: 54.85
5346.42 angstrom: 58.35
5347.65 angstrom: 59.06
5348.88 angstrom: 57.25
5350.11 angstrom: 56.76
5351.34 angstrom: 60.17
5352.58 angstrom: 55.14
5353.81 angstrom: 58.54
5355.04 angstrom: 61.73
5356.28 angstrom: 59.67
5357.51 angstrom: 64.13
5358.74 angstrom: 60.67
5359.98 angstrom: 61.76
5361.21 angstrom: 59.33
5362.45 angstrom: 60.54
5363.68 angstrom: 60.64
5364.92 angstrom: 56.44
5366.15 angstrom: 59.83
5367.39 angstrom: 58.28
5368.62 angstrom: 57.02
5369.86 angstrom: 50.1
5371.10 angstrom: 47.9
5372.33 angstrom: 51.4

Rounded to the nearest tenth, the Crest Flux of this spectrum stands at 60.4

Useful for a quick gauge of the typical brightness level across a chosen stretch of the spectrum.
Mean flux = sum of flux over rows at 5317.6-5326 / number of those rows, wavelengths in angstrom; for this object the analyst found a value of 58.2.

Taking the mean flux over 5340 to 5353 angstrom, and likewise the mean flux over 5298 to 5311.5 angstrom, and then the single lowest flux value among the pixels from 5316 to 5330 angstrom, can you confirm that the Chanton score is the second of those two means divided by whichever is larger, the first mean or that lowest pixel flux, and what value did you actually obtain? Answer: 1.03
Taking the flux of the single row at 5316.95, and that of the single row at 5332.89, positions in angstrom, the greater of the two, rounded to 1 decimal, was 58.2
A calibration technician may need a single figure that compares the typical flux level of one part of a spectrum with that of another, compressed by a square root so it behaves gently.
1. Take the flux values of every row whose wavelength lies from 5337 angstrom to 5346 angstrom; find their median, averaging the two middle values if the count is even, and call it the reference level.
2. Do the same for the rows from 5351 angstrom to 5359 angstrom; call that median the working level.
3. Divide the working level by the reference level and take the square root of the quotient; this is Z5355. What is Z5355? 1.03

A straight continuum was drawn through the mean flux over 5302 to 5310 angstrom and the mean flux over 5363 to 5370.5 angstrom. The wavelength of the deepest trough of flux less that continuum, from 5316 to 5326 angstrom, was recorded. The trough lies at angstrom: 5324.30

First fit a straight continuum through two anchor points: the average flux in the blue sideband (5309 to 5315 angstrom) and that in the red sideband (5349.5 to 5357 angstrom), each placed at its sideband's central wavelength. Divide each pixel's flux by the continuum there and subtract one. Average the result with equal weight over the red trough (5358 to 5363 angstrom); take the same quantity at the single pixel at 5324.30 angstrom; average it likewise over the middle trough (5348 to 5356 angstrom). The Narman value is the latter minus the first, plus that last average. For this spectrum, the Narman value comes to -0.20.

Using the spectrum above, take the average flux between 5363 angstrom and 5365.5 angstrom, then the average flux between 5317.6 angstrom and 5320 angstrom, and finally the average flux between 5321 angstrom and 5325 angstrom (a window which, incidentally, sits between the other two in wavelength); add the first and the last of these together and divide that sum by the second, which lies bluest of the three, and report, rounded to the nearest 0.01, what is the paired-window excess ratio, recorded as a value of 1.80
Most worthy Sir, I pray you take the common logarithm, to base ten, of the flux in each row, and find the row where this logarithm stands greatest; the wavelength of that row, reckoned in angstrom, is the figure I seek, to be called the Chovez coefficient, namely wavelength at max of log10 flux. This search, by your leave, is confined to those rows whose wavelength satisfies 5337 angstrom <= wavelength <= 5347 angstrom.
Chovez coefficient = 5343.96 angstrom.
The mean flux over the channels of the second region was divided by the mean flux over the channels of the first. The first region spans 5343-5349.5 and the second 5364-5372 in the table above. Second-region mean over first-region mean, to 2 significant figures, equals 0.94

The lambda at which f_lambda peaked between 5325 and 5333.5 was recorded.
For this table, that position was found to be 5331.67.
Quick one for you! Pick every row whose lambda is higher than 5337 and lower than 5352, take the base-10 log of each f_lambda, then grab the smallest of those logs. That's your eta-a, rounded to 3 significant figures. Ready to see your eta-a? 1.70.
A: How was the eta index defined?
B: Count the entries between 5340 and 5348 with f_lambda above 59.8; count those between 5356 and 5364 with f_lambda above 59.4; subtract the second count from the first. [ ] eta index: -5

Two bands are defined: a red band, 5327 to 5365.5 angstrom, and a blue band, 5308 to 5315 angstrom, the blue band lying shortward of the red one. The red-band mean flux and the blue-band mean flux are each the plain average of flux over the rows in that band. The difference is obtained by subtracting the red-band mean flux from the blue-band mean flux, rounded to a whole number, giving 4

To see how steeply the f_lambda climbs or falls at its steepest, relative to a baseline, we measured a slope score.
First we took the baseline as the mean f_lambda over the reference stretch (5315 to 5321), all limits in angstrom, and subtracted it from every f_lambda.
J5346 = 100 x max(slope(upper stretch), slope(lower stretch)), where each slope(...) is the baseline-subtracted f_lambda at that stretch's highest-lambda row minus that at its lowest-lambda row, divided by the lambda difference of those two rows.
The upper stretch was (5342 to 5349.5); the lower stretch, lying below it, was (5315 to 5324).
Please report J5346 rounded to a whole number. -12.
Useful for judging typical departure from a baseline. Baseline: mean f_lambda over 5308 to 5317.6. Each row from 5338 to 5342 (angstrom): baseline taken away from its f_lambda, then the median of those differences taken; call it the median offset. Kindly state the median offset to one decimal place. -7.1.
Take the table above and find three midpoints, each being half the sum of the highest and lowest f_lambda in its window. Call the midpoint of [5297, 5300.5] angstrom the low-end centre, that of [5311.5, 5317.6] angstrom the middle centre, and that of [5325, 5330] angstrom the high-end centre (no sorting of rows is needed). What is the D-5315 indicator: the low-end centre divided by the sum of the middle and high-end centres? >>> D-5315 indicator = 0.49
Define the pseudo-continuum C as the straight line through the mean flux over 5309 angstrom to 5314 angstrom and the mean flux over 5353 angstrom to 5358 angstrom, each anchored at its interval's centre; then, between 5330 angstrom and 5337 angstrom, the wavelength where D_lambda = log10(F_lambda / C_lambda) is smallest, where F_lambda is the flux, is 5332.89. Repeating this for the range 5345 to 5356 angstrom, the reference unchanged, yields 5345.19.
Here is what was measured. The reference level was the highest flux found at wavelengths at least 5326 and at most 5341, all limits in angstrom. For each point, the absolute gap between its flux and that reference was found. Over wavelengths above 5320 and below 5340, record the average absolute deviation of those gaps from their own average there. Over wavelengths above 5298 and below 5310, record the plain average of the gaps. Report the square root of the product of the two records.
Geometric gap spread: 3.2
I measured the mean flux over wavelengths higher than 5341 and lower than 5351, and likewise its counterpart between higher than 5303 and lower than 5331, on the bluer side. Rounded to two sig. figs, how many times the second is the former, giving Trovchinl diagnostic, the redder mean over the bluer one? 0.99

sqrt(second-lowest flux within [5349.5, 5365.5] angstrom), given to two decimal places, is 7.51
